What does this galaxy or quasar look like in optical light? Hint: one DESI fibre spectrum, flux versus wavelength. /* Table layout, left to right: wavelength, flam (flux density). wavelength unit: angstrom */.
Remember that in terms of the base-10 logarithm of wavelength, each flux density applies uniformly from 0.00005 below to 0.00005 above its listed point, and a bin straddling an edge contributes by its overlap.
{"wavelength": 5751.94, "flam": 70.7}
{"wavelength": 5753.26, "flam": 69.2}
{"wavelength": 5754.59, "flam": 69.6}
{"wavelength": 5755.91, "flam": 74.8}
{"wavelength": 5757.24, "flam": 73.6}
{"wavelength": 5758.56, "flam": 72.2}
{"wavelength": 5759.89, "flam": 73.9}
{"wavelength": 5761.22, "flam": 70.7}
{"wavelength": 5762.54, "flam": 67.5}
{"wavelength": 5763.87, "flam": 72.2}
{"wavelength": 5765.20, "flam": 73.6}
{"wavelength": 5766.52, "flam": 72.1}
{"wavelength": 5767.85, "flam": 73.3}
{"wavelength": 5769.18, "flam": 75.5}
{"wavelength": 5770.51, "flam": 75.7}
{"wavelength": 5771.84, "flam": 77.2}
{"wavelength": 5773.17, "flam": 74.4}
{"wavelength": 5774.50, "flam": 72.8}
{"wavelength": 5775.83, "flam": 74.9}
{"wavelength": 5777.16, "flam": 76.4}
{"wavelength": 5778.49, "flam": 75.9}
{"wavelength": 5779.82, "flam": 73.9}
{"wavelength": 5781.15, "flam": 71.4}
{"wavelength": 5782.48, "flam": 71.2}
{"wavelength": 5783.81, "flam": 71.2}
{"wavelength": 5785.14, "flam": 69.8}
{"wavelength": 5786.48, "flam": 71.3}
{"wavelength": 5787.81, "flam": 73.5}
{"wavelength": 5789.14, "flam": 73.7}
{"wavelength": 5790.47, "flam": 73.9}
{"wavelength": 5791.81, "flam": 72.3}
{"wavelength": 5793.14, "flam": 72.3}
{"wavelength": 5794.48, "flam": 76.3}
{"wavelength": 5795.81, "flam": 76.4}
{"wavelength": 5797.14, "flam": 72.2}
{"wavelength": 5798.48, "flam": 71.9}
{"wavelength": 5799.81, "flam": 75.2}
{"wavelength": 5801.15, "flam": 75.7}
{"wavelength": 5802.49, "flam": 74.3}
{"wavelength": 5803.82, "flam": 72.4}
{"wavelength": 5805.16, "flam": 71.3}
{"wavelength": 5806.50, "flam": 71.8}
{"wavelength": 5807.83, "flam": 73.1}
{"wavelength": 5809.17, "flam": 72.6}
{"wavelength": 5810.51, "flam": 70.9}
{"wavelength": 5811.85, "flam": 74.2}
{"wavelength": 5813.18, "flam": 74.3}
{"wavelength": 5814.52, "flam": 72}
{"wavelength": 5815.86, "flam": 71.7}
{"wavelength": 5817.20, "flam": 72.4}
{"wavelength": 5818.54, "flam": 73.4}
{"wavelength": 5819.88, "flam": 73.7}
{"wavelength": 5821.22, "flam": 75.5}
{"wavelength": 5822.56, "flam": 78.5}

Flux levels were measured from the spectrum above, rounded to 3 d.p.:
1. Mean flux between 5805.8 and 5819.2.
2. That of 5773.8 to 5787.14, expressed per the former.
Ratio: 1.003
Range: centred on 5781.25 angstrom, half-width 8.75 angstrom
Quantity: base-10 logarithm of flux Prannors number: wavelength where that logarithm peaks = 5777.16 angstrom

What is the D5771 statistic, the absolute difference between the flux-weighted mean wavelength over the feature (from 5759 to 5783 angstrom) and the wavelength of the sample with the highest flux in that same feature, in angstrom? 0.6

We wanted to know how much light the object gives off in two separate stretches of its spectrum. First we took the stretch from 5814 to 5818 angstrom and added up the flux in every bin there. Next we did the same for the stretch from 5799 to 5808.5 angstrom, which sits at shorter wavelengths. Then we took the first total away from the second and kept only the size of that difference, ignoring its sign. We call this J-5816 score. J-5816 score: 298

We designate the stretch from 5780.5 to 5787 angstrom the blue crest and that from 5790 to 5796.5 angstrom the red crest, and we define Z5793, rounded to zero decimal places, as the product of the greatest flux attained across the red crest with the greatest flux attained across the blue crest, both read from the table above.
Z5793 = 5455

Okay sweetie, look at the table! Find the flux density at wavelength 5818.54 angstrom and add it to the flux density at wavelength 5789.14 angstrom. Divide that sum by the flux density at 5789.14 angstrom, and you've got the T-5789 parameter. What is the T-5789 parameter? 2.00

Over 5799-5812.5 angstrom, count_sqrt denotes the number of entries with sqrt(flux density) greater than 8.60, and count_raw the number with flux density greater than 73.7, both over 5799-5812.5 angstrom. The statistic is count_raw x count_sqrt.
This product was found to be 16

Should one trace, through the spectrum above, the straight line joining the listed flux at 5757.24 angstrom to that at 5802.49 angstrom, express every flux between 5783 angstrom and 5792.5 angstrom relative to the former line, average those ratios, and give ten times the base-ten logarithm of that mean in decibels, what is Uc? -0.11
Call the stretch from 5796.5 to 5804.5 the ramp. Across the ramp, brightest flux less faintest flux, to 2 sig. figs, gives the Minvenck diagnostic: 3.8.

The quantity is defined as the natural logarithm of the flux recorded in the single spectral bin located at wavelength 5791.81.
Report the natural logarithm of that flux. 4.28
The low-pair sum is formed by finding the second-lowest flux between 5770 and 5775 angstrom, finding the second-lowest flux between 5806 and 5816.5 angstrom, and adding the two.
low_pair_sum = 146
